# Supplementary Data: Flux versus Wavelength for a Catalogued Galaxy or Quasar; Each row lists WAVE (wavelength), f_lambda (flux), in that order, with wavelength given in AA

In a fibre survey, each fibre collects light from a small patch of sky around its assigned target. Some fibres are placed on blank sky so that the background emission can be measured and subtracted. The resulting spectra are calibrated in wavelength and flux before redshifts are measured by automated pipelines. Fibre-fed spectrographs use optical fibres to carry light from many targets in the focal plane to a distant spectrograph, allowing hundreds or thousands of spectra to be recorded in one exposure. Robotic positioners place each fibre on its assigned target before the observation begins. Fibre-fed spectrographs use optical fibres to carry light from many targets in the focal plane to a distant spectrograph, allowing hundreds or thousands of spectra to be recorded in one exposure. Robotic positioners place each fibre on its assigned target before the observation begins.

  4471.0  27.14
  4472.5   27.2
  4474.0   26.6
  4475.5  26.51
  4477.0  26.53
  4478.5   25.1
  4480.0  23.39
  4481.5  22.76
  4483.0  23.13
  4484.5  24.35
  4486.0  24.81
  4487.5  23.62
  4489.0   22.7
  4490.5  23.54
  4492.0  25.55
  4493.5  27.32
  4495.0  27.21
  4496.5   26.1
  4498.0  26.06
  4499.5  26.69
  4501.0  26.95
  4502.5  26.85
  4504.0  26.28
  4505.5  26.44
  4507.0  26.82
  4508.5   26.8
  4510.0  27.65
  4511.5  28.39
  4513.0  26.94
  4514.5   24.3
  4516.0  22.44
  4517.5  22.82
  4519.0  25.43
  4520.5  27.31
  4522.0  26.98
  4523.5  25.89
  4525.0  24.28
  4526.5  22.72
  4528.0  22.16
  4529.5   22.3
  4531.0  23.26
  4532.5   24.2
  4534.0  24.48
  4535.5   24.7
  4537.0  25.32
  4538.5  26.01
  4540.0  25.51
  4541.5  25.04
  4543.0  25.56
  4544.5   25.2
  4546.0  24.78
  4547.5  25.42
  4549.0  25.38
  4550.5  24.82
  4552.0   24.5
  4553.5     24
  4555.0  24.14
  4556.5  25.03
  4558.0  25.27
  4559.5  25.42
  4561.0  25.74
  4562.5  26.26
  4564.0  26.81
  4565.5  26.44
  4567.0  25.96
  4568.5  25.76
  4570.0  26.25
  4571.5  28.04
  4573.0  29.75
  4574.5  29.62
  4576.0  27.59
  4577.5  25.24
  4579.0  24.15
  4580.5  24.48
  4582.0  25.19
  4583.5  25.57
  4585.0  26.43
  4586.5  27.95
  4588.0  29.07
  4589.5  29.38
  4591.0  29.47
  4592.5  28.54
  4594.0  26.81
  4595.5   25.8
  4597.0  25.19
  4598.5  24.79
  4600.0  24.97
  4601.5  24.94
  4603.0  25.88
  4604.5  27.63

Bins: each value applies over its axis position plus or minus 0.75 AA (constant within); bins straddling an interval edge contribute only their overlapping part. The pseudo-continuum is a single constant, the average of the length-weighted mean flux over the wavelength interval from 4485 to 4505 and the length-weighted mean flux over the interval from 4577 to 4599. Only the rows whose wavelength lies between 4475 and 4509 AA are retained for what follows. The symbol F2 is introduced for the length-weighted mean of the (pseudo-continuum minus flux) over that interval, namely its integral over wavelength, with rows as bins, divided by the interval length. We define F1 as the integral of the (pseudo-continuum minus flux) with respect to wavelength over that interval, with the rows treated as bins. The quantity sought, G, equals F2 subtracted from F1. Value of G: 22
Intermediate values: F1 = 23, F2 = 0.7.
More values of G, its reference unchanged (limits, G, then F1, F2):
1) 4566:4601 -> -22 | -23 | -0.7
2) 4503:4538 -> 33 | 34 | 1.0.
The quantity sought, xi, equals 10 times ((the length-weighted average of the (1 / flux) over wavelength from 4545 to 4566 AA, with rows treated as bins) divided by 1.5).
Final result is 0.264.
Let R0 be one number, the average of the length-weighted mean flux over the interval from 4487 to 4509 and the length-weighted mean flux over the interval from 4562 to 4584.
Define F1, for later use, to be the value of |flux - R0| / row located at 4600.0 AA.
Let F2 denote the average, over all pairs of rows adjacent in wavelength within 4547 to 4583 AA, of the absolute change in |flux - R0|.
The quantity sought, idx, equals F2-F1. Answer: -0.67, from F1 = 1.25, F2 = 0.6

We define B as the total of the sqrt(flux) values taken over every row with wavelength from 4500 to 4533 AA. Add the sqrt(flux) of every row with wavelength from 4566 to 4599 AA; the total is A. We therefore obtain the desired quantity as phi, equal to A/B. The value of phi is 1.03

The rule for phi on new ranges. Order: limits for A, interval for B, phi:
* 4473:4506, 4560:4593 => 0.97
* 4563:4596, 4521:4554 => 1.05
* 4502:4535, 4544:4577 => 0.98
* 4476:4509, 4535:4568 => 1.00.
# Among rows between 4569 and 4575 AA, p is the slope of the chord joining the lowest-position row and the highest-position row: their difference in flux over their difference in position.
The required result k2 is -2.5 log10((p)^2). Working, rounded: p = 0.7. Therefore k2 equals 0.6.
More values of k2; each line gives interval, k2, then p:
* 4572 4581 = 0.8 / -0.7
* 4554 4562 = 2.9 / 0.3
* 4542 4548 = 7.5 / 0.0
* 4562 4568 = 5.9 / -0.1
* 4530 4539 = 2.2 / 0.4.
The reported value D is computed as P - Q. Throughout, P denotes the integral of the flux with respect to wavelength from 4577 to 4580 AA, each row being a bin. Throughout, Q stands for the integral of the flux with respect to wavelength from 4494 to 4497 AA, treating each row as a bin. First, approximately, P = 74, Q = 80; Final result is -6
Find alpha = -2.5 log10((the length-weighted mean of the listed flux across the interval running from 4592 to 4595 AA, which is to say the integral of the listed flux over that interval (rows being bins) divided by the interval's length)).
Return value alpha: -3.596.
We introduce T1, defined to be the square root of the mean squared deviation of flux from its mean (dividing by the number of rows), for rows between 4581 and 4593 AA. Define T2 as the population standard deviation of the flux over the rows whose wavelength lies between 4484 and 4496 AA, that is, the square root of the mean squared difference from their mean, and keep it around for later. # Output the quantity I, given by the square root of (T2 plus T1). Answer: 1.8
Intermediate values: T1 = 1.6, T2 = 1.59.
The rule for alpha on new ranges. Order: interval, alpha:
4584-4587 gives -3.578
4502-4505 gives -3.559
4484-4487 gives -3.474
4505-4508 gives -3.565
